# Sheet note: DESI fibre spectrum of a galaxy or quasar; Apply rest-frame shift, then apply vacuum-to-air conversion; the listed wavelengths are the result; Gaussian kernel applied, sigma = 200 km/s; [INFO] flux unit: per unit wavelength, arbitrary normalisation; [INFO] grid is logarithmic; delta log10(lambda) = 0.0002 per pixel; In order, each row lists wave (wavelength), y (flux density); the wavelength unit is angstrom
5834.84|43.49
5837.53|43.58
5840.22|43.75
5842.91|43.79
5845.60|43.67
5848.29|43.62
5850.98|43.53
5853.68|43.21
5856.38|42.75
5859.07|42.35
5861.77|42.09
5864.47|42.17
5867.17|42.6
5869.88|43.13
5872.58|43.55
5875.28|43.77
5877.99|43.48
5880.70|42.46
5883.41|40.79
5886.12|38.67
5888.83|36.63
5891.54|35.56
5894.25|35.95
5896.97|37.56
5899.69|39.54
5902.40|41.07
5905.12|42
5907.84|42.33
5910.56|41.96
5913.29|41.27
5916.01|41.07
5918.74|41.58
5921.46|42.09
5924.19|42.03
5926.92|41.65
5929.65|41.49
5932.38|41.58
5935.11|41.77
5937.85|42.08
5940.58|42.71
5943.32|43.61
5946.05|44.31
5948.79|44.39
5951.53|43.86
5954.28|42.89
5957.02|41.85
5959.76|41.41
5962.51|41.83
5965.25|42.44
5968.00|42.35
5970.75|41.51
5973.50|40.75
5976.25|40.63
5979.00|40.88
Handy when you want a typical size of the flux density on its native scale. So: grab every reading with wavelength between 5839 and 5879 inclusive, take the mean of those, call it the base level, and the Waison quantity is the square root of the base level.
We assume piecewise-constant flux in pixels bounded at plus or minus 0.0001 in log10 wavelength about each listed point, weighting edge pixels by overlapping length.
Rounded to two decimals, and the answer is 6.57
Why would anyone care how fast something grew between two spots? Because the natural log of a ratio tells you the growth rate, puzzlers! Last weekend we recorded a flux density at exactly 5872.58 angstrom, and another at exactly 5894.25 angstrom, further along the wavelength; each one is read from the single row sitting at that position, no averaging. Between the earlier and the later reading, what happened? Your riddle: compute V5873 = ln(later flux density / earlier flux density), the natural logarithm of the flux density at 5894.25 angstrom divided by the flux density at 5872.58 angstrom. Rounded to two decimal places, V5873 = -0.19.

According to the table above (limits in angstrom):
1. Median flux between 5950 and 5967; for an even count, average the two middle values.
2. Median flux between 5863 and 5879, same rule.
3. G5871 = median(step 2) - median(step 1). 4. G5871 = 1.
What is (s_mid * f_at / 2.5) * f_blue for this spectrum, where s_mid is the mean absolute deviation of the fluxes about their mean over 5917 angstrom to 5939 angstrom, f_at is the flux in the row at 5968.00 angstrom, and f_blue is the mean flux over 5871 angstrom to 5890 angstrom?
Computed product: 149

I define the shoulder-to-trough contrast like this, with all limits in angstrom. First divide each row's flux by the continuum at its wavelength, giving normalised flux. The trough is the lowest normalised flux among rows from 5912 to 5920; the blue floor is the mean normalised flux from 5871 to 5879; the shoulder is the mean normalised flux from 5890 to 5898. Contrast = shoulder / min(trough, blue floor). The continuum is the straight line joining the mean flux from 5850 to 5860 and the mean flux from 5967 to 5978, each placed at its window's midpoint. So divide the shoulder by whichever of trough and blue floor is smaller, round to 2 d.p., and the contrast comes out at 0.88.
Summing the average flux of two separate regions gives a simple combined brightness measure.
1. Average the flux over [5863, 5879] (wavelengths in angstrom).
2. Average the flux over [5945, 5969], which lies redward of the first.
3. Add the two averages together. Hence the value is 85.9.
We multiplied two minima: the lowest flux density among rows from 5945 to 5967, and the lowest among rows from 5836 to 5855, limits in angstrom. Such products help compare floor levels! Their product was 1789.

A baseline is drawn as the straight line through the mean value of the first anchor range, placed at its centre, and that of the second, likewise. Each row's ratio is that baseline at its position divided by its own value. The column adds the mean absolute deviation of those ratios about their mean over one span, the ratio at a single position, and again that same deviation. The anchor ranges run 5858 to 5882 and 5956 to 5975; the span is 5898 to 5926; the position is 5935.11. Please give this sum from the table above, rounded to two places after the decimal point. 1.04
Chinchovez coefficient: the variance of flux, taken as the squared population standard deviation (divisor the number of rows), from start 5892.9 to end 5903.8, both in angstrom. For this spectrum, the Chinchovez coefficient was 3.8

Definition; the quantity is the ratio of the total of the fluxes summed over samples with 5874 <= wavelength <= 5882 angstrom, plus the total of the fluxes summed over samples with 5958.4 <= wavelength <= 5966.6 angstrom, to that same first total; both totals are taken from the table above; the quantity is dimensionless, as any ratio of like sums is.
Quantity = 1.97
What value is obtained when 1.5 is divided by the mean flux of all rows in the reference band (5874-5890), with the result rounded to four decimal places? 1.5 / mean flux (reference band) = 0.0366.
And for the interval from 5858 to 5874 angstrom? 0.0352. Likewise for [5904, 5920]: 0.0360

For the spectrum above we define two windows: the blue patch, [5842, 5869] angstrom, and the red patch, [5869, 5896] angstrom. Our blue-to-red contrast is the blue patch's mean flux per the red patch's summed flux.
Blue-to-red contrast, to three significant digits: 0.106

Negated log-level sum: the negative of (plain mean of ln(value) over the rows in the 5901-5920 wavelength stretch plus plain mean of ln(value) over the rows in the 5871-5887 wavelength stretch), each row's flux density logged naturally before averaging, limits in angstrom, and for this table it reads -7.47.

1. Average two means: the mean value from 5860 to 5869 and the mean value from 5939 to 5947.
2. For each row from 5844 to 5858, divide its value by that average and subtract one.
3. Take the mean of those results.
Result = 0.010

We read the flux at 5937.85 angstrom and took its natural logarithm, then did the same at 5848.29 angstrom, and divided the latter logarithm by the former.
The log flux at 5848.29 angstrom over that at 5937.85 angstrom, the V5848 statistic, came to 1.010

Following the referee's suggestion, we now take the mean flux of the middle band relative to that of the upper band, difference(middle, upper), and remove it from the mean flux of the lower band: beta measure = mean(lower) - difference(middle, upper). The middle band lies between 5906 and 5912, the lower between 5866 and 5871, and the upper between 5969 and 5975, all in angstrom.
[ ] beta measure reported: 41.9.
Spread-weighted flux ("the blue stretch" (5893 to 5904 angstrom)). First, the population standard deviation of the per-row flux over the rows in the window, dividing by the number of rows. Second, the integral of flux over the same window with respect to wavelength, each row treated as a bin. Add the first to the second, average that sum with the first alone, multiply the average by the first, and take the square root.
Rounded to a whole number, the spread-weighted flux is 20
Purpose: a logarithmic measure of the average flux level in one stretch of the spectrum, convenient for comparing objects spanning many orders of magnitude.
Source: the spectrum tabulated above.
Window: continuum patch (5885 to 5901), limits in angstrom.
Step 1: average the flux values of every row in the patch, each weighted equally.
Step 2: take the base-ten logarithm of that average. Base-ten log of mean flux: 1.57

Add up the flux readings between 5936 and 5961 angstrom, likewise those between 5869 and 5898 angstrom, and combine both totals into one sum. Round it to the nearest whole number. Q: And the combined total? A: 829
